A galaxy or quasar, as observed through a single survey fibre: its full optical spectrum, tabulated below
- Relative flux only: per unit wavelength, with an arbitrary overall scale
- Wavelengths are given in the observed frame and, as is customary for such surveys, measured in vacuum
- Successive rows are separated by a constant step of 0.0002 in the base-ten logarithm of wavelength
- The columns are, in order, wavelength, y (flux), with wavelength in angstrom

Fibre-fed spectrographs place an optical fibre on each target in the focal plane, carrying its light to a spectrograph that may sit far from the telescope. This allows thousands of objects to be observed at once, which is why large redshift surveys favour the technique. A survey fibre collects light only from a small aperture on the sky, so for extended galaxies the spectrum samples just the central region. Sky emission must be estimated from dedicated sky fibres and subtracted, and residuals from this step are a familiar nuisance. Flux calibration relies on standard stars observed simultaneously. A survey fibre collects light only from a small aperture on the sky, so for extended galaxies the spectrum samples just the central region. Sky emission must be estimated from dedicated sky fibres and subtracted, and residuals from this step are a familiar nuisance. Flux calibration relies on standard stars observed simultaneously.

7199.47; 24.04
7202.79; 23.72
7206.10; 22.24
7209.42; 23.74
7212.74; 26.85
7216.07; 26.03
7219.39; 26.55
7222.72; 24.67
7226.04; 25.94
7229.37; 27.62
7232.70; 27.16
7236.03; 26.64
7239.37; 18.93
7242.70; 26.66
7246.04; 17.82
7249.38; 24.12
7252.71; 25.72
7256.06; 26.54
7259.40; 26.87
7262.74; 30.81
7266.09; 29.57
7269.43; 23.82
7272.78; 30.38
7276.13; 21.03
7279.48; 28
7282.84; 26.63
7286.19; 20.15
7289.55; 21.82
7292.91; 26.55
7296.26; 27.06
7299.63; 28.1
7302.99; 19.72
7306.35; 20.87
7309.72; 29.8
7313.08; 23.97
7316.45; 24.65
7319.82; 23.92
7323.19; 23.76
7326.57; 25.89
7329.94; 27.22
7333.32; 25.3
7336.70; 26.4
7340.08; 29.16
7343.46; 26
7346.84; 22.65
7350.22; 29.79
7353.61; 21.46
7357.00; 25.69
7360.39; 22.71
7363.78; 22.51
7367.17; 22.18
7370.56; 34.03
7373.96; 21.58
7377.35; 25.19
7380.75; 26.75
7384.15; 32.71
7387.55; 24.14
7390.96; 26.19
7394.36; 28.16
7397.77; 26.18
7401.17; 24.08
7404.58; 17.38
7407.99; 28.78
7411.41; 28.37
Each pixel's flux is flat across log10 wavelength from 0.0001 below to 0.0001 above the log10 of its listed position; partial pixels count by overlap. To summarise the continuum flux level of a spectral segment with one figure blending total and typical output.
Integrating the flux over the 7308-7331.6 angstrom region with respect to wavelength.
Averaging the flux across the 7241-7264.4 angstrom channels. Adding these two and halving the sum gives 315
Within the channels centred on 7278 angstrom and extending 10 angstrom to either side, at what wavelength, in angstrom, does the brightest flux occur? 7272.78 angstrom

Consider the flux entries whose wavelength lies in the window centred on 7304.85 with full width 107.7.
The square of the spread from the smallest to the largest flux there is 123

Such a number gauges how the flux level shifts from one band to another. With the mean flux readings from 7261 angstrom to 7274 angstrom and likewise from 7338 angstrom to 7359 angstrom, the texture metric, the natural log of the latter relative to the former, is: -0.10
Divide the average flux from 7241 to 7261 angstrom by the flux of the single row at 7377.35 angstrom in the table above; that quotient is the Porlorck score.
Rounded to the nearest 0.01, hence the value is 0.98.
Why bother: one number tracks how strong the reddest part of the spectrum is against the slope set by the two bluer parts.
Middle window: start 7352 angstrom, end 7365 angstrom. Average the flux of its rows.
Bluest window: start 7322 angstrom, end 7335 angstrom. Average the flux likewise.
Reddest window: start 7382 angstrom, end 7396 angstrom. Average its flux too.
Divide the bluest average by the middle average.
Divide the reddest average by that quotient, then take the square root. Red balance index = 5.01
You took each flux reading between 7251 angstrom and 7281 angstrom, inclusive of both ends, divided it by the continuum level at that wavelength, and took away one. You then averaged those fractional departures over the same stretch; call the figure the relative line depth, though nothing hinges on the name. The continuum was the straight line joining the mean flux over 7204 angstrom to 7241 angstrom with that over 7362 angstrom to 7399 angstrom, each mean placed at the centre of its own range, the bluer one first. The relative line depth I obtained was 0.060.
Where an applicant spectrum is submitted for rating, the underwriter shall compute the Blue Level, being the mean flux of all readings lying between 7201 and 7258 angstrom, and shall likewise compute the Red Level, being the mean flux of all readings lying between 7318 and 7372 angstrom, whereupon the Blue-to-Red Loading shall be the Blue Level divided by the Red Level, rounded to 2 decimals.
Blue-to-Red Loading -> 0.97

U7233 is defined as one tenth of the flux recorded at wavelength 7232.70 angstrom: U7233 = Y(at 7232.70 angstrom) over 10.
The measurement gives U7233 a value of 2.72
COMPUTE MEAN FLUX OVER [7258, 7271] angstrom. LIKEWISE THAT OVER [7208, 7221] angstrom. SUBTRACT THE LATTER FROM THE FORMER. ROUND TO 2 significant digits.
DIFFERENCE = 2.0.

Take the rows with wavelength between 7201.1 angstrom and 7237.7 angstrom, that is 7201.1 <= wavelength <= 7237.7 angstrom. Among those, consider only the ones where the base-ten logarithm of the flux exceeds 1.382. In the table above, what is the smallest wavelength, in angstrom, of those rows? 7212.74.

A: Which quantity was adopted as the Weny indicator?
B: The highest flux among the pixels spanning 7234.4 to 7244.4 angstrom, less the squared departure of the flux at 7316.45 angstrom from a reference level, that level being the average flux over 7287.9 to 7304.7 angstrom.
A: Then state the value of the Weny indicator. 27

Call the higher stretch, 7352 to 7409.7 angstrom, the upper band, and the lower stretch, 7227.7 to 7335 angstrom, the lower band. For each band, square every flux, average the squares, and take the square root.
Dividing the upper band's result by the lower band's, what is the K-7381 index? 1.01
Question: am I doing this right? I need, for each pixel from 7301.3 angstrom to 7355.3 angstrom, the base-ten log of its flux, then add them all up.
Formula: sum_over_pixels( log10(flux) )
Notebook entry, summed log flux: 22.3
